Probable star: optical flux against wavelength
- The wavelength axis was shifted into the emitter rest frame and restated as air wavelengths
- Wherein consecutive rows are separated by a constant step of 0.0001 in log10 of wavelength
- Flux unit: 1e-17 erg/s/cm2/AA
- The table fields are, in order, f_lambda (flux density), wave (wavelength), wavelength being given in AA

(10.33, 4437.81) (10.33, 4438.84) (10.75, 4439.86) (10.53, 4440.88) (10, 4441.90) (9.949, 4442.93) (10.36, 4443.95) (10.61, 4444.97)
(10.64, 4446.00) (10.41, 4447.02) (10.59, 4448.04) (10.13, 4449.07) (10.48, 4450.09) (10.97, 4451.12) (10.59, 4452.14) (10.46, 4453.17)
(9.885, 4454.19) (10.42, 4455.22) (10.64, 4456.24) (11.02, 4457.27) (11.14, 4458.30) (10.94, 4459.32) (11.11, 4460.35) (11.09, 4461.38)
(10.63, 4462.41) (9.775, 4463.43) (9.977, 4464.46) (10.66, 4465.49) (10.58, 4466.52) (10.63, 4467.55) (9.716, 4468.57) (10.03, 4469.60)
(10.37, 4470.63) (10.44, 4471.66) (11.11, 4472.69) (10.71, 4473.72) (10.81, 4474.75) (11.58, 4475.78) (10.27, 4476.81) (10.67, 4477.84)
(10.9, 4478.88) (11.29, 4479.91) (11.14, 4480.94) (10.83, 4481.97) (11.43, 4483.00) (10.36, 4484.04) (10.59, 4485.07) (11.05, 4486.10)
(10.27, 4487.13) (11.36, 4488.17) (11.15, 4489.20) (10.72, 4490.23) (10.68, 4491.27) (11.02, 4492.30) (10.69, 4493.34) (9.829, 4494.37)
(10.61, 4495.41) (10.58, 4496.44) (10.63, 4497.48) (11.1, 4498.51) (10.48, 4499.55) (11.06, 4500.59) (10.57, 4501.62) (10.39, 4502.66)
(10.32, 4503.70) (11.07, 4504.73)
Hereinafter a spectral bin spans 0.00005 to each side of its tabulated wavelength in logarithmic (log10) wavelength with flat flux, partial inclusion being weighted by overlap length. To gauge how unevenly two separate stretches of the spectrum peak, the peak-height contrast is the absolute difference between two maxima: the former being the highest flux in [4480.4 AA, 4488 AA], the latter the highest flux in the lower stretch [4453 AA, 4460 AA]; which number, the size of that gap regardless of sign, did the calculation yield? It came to 0.29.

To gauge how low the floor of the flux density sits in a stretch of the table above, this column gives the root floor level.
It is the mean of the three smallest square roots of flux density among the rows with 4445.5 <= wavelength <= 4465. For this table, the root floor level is 3.14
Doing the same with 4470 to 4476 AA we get 3.24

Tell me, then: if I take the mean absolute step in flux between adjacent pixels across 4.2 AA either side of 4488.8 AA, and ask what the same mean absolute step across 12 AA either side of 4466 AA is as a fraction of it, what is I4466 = 0.84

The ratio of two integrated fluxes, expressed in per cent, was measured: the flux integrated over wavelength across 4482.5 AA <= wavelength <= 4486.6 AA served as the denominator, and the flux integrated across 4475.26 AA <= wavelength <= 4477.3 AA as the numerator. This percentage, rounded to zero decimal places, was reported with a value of 50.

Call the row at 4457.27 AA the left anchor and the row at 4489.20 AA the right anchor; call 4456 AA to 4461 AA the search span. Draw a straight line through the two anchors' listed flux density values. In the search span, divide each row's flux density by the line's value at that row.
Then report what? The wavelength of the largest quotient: 4458.30 AA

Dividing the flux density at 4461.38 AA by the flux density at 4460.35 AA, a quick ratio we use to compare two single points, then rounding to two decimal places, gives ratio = 1.00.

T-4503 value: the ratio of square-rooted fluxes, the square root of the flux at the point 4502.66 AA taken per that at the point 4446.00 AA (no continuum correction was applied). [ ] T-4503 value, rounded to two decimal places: 0.99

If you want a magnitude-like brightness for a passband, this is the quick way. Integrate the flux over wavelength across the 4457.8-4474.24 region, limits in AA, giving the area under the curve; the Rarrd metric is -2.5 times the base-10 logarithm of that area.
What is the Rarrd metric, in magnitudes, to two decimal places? -5.60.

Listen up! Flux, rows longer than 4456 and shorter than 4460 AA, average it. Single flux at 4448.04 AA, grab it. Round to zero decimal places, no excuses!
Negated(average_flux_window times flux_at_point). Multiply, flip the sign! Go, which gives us -116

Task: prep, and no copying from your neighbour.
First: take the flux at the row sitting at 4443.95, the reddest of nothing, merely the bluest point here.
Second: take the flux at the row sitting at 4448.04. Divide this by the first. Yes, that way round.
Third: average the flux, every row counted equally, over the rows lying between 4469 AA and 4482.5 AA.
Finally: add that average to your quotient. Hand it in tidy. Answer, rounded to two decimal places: 11.80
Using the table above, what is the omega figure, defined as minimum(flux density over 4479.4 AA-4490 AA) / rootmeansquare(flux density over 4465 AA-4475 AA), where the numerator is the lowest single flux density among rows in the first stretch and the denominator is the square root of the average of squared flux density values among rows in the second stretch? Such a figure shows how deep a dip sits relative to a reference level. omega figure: 0.98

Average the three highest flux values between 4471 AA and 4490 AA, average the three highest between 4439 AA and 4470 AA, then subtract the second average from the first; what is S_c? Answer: 0.34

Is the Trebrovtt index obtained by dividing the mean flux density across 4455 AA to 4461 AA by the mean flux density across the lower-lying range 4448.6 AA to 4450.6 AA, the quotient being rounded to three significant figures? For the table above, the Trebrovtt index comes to 1.06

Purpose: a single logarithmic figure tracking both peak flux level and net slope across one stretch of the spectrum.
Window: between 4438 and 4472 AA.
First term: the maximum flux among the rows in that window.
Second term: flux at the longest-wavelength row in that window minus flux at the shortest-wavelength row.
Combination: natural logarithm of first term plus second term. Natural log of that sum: 2.42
